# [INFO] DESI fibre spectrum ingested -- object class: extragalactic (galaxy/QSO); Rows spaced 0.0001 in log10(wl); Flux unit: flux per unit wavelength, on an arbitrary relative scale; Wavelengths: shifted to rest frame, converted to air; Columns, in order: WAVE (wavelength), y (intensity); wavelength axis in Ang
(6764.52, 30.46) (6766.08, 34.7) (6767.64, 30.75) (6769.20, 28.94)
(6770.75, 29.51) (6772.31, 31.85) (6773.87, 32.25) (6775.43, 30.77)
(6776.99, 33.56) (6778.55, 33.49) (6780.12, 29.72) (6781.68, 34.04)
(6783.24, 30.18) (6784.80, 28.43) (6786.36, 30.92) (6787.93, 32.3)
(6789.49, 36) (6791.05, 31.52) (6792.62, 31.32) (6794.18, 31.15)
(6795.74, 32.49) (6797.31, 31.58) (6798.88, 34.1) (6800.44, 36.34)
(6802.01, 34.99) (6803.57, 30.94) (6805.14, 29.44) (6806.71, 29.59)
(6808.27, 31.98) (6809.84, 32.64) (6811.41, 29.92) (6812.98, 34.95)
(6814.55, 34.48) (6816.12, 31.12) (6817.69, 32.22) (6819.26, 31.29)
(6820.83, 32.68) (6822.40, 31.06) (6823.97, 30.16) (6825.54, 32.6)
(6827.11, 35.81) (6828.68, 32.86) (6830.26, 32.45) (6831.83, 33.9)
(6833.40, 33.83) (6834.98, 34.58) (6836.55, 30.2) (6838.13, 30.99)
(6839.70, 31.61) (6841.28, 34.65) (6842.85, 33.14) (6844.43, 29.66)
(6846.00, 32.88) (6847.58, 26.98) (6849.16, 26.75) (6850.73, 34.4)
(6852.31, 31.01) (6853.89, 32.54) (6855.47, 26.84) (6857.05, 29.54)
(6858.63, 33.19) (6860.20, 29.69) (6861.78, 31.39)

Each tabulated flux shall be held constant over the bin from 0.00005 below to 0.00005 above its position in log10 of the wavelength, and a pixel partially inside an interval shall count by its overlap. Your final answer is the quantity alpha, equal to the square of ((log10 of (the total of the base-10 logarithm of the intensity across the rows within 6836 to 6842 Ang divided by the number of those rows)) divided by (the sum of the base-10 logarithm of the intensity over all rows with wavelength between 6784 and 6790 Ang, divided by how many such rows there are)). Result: 0.0139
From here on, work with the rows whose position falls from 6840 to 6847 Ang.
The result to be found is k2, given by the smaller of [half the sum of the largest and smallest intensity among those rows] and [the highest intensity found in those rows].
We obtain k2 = 32.2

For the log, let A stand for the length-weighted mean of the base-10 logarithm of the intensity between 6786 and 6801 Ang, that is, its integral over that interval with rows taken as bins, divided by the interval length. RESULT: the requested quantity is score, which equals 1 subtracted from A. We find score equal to 0.515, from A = 1.51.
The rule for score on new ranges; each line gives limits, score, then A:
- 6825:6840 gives 0.517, 1.52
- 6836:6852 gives 0.492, 1.49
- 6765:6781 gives 0.498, 1.50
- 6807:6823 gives 0.507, 1.51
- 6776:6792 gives 0.503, 1.50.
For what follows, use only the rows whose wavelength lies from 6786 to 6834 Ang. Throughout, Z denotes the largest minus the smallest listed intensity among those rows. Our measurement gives 6.9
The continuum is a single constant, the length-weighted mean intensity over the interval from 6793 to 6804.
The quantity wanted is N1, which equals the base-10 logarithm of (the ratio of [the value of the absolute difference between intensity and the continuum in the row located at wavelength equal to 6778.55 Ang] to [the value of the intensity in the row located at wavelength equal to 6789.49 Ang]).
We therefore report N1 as -2.0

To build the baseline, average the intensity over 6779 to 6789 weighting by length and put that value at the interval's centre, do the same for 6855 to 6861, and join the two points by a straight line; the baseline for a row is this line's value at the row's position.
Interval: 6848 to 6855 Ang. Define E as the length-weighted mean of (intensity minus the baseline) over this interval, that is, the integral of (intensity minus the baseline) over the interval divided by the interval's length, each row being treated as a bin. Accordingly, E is 0.6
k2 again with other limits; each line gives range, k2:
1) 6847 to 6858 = 30.6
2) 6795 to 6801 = 34.0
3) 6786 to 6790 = 33.5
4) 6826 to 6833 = 34.1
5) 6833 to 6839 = 32.4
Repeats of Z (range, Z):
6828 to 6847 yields 5.0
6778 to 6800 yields 7.6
